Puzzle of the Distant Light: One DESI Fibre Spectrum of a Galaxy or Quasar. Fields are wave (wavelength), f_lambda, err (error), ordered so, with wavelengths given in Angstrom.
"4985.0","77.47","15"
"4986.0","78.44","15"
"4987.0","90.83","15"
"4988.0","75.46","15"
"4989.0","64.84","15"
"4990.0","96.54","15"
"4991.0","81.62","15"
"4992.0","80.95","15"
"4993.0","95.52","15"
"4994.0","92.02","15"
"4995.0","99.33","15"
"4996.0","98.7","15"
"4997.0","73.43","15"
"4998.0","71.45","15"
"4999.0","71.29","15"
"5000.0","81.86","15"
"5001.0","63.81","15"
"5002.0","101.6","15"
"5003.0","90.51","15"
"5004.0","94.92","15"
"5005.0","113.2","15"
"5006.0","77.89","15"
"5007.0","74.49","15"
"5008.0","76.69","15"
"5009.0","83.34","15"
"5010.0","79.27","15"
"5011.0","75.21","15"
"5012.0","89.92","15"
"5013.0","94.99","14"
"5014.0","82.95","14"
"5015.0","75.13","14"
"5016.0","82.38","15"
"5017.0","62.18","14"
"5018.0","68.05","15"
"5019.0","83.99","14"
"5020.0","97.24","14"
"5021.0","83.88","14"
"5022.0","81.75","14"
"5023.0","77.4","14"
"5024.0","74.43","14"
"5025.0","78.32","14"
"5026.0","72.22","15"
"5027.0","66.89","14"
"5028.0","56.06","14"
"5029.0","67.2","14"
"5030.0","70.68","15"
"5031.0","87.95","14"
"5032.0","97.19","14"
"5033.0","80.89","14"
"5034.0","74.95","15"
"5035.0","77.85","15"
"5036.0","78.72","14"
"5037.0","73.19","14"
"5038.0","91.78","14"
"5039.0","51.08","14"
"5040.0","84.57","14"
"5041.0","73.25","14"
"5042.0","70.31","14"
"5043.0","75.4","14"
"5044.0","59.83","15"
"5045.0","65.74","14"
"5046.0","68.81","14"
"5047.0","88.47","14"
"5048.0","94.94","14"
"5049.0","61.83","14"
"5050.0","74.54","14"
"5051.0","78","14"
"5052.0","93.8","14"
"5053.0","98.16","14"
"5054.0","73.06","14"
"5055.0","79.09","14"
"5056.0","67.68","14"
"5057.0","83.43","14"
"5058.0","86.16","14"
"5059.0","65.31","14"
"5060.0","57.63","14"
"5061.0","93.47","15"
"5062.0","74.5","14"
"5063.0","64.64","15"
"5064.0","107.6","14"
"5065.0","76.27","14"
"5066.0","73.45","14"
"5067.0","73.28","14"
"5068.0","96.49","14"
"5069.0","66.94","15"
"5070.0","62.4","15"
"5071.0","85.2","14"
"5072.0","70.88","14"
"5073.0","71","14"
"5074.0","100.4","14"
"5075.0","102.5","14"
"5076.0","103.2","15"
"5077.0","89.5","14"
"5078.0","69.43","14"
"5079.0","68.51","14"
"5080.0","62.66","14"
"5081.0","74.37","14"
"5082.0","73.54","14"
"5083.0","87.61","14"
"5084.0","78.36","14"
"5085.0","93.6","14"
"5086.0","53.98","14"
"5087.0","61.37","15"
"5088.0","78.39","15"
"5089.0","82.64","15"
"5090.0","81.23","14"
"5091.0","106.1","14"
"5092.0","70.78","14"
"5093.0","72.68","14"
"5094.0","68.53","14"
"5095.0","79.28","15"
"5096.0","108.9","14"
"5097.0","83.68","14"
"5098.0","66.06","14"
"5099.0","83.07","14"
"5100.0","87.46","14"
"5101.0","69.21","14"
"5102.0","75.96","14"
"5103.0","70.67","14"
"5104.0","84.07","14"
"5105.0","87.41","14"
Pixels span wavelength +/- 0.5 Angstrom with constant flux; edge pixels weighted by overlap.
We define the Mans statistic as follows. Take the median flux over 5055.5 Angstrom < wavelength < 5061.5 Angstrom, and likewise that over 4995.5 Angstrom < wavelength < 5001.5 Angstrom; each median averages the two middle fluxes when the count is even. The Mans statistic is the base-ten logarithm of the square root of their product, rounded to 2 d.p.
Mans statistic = 1.87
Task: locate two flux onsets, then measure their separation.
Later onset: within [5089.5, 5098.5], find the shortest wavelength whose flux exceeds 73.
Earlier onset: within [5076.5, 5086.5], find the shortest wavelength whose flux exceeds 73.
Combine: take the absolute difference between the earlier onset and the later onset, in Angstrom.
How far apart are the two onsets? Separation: 13 Angstrom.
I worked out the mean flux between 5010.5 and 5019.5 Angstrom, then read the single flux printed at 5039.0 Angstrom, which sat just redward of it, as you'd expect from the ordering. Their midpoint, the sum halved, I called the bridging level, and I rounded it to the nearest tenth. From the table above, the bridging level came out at 65.3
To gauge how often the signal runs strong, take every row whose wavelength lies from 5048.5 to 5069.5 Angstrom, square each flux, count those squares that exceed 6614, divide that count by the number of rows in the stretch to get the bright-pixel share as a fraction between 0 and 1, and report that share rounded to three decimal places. 0.333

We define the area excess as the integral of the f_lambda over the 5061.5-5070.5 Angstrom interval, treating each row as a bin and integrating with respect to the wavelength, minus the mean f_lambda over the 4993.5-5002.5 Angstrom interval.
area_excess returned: 612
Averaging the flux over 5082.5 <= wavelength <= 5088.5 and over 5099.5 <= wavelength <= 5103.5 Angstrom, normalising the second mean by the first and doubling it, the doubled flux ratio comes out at 2.01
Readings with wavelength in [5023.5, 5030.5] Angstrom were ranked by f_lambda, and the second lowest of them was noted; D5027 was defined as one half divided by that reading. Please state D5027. 0.0075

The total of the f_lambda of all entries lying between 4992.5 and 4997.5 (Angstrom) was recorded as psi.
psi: 459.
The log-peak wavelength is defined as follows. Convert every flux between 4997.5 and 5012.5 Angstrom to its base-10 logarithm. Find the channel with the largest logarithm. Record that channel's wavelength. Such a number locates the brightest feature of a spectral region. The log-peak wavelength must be 5005.0 Angstrom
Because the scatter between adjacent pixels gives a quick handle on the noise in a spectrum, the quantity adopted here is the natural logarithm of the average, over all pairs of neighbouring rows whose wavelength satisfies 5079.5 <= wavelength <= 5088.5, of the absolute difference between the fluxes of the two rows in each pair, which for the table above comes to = 2.7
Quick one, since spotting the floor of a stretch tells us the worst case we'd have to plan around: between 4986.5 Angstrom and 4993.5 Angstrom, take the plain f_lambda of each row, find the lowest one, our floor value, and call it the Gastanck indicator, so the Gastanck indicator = 64.84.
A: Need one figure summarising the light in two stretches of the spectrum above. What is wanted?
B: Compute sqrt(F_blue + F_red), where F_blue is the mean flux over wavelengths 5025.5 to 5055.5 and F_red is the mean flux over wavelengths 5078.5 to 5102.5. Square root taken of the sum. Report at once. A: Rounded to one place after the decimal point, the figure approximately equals 12.4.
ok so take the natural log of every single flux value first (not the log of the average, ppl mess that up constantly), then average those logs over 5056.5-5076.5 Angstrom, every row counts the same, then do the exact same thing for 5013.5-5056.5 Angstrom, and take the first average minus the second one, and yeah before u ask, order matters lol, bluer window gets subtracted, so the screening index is 0.04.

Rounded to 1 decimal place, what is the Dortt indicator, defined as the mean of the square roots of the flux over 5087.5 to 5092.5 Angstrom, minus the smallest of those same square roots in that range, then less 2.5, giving -1.8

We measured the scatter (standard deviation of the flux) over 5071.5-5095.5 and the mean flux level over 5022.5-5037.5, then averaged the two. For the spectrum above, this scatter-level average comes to 45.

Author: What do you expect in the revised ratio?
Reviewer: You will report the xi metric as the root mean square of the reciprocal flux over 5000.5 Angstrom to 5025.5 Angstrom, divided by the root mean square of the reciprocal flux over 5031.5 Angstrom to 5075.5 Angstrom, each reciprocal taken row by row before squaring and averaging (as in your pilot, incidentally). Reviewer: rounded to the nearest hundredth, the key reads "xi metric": 0.94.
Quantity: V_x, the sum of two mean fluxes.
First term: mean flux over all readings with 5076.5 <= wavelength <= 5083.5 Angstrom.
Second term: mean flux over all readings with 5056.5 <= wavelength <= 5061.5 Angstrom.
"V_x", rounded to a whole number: 152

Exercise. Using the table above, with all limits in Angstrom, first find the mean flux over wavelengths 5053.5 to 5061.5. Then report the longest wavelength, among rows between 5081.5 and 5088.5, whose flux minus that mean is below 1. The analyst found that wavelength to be 5087.0 Angstrom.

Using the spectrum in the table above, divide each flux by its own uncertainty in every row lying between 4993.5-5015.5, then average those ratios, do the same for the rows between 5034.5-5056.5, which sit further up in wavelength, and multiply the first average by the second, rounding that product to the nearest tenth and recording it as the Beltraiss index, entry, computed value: 30.9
